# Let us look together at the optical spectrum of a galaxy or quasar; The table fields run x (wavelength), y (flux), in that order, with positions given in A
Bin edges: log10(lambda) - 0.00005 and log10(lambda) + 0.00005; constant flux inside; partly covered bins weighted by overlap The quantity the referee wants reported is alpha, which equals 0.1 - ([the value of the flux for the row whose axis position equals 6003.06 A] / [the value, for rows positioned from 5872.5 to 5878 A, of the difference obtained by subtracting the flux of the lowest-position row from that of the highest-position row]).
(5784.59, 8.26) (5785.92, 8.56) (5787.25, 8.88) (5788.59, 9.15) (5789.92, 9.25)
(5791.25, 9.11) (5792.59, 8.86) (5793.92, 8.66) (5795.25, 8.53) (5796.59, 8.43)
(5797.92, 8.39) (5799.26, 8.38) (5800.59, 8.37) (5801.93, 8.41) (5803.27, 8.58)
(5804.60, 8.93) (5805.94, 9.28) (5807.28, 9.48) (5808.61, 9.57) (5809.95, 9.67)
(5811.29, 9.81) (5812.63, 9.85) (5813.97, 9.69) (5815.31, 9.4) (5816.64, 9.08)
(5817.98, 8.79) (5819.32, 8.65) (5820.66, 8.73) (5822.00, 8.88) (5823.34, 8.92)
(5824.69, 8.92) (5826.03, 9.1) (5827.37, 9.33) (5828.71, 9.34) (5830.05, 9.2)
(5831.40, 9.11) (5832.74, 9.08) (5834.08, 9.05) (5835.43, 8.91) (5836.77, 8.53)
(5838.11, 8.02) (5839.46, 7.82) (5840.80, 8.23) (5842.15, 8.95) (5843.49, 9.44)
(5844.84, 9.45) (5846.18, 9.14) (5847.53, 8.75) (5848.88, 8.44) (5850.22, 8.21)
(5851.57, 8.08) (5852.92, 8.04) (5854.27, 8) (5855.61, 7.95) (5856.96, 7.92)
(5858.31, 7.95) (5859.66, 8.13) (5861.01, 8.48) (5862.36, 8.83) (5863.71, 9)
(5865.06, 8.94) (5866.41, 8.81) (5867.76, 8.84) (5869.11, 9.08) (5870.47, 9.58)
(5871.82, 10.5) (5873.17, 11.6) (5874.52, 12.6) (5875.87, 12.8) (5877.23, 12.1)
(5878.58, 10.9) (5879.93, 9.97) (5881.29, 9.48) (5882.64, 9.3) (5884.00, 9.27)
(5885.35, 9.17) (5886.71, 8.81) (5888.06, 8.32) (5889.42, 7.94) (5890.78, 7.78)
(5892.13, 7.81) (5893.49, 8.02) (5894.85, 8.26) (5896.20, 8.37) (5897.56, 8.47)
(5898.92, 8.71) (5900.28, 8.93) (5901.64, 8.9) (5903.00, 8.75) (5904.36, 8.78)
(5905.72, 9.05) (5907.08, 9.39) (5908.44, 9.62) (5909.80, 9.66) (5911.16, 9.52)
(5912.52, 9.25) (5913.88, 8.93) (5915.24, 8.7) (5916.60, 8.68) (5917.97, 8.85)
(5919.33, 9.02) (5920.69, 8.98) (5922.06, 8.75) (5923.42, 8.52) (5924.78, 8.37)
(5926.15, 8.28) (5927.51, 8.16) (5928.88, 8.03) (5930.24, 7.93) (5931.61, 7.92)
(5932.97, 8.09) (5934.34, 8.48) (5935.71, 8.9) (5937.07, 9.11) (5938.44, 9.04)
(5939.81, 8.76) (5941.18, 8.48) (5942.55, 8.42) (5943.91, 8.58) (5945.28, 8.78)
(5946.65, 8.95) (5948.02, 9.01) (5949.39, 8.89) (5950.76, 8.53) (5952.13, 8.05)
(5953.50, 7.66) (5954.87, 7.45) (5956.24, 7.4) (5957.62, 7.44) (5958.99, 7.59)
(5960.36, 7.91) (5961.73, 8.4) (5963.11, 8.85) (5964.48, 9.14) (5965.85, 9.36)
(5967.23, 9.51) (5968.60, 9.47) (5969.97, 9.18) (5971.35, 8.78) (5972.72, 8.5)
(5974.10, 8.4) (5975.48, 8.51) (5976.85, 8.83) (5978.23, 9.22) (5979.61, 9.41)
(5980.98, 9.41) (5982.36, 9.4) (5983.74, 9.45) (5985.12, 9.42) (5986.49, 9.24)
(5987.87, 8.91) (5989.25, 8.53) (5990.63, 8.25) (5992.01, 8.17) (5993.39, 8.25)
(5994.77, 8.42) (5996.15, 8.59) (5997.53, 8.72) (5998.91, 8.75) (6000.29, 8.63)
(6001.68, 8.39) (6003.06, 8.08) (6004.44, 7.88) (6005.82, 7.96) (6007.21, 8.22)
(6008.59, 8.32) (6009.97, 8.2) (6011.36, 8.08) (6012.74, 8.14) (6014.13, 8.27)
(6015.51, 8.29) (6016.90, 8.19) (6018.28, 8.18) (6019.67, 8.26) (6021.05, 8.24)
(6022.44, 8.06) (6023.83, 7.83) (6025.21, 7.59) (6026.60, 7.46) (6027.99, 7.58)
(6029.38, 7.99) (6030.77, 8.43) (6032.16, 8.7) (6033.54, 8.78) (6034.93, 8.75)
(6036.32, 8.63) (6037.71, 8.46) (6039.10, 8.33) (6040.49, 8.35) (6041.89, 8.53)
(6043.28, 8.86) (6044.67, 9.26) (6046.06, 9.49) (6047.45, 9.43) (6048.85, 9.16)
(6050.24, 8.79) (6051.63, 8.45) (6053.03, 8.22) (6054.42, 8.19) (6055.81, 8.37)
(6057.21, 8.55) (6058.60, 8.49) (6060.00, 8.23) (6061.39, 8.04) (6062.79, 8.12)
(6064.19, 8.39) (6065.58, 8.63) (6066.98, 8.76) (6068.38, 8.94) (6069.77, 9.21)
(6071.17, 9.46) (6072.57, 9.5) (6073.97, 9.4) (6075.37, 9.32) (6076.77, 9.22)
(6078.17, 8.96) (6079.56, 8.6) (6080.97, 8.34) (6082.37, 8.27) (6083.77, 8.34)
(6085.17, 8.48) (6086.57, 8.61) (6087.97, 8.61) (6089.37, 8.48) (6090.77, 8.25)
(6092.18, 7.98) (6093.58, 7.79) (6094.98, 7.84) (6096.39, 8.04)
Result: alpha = -16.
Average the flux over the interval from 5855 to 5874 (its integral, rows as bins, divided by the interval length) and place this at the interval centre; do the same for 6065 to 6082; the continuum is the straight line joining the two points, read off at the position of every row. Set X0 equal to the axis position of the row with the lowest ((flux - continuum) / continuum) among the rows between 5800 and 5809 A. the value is 5800.59 A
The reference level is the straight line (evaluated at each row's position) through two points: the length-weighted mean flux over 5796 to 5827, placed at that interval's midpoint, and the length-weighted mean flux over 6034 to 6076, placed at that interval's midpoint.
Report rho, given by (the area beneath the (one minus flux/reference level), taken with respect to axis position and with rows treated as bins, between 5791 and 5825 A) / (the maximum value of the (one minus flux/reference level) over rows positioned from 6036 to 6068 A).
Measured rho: 2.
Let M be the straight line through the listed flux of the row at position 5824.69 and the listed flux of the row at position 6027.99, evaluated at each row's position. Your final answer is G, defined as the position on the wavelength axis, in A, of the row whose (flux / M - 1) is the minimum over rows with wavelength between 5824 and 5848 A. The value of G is 5839.46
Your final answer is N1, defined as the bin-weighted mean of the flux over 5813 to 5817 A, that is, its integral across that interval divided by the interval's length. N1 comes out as 9.5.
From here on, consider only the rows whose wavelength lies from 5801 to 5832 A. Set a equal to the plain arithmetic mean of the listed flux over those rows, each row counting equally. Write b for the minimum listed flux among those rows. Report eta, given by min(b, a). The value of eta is 8.41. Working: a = 9.16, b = 8.41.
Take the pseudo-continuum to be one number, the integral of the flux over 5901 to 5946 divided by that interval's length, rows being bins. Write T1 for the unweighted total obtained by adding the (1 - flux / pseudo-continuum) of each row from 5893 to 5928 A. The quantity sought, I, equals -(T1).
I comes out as 0.2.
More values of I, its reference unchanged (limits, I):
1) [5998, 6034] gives -1.7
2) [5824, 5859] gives -0.3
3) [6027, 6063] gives -0.6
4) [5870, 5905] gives 2.0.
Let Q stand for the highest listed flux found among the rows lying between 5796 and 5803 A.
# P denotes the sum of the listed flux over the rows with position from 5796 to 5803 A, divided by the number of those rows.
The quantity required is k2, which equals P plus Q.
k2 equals 16.8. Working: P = 8.4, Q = 8.43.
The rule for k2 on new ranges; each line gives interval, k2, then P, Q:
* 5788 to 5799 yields 18.0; 8.8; 9.25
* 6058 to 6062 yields 16.7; 8.3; 8.49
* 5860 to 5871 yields 18.5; 8.9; 9.58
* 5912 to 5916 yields 18.2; 9.0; 9.25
